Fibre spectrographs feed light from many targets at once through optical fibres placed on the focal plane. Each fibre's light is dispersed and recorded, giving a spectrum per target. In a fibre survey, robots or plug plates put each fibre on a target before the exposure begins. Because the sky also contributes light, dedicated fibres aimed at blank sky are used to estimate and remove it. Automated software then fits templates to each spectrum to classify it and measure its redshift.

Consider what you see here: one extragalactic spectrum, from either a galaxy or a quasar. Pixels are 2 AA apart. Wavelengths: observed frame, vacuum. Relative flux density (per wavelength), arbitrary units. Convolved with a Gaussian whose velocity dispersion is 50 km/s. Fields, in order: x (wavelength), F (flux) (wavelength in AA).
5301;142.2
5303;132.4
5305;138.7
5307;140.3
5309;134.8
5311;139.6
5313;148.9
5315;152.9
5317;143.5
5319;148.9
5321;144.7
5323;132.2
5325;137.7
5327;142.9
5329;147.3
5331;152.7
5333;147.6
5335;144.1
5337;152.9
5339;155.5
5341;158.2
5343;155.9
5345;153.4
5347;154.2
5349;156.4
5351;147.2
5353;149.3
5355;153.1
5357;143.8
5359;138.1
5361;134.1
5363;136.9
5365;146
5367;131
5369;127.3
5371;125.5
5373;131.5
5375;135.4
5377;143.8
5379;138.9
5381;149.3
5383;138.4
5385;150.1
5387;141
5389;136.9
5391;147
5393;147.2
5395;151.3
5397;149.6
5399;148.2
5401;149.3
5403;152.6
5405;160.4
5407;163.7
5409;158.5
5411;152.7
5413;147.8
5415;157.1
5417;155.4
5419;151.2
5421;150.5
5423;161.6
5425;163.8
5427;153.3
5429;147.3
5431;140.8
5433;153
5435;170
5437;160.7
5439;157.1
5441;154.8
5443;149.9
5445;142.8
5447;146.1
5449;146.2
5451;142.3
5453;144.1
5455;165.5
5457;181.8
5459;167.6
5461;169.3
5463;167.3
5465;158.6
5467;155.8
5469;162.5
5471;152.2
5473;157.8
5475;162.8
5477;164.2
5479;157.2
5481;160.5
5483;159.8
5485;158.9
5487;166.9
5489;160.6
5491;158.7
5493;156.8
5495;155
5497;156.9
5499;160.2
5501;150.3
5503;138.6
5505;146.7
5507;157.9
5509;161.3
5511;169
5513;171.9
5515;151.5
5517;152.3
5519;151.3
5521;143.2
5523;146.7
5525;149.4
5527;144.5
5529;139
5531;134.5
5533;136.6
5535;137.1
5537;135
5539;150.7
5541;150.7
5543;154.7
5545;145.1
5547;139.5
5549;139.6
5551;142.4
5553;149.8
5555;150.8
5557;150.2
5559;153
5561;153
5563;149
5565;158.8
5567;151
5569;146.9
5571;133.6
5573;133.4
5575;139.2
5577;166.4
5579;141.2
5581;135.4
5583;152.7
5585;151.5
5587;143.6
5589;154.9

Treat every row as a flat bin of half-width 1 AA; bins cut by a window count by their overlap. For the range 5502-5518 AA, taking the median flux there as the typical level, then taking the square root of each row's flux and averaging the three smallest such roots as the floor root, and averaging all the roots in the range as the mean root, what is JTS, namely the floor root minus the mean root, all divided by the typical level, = -0.0027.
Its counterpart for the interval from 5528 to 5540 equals -0.0011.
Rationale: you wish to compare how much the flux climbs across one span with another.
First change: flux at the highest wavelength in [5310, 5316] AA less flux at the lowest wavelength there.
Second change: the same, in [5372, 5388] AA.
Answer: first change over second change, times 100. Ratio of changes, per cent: 140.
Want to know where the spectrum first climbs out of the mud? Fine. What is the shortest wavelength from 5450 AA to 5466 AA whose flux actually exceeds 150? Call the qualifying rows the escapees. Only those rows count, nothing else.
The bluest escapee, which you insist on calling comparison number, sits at 5455 AA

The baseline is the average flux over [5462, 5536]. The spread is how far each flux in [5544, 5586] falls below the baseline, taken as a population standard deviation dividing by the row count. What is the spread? 8.2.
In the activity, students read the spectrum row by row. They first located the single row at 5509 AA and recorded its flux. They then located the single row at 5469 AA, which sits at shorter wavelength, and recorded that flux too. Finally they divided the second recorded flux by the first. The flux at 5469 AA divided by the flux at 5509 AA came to 1.01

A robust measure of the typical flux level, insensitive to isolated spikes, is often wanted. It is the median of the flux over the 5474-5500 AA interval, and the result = 160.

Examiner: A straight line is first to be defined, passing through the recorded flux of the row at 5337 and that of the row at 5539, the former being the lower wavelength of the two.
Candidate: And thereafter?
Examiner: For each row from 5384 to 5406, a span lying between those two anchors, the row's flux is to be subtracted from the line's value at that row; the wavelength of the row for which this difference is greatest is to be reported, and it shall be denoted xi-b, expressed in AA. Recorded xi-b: 5389 AA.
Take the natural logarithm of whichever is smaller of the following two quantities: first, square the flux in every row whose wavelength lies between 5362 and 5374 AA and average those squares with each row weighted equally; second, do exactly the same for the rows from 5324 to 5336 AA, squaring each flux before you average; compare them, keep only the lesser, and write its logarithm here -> 9.8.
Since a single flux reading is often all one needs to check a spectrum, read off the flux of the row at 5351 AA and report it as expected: 147.2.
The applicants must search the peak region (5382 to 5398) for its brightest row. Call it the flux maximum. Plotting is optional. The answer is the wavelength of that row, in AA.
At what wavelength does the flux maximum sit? 5395 AA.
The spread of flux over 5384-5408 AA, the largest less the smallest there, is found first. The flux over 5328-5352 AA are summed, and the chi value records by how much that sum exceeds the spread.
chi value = 1799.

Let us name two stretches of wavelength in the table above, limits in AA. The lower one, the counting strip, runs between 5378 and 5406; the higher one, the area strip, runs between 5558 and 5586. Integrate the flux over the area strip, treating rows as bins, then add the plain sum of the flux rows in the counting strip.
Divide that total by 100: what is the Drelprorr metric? 61.9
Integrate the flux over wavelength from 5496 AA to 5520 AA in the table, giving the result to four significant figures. 3736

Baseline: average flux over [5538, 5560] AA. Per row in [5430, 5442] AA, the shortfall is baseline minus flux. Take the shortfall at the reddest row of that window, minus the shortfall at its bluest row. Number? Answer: -14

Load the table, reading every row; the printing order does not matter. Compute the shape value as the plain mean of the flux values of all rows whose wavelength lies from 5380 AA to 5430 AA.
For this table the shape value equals 151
